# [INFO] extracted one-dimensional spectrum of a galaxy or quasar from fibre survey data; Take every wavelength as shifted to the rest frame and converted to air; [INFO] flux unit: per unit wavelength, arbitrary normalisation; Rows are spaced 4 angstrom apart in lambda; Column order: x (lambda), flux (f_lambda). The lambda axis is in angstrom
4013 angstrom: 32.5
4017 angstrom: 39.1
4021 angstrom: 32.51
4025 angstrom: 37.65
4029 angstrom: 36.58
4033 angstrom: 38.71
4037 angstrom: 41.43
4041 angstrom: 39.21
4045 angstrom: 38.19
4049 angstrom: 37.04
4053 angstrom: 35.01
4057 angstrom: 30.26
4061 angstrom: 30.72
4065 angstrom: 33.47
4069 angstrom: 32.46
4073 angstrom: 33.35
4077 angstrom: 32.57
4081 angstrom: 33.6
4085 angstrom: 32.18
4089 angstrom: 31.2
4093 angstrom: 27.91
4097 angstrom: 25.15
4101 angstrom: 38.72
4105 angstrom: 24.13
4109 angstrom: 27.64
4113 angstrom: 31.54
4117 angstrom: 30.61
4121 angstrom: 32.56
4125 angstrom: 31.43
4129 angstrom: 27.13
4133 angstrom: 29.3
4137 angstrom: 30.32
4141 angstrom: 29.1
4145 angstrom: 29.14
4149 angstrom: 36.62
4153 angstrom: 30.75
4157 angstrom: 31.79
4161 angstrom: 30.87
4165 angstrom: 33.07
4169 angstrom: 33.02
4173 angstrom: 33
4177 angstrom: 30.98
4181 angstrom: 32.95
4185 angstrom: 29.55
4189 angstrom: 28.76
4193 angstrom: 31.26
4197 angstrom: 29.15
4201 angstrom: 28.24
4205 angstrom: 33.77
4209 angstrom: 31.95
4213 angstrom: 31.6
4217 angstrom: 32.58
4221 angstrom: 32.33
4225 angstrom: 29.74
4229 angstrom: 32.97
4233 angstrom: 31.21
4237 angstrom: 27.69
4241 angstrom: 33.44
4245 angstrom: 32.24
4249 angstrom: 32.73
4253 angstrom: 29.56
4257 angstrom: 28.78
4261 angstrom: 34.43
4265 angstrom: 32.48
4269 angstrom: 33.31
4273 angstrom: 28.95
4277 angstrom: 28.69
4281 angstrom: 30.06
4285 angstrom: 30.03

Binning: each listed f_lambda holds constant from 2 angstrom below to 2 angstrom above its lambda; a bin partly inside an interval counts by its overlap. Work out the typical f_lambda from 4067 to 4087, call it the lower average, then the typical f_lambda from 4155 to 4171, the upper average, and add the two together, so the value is 65.0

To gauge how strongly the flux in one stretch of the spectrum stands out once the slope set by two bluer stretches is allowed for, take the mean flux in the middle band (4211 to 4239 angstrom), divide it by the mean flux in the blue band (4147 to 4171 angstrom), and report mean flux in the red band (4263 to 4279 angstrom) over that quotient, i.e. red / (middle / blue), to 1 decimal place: 32.4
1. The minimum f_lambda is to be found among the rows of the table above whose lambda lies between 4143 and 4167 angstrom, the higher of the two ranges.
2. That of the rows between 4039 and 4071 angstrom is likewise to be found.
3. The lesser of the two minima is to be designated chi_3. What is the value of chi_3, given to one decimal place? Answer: 29.1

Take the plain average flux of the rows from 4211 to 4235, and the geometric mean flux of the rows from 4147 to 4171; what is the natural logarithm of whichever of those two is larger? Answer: 3.49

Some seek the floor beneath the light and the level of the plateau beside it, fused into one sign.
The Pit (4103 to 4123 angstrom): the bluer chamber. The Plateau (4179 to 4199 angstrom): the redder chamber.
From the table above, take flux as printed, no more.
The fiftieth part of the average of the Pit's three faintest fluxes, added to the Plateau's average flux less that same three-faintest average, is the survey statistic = 3.4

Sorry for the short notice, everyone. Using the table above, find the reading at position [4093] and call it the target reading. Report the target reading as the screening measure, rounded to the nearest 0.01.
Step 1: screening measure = 27.91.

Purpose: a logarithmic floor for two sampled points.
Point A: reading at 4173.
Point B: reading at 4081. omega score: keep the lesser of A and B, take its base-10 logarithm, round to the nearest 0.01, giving 1.52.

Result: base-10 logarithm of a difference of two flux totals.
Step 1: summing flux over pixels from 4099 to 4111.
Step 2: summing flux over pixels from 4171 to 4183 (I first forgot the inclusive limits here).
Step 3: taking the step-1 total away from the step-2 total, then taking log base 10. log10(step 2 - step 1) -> 0.81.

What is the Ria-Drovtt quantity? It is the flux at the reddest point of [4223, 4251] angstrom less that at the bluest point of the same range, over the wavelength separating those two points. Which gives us 0.12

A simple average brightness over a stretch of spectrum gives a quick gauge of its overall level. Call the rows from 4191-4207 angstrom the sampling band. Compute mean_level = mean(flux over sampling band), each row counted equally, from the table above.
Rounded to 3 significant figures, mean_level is 30.6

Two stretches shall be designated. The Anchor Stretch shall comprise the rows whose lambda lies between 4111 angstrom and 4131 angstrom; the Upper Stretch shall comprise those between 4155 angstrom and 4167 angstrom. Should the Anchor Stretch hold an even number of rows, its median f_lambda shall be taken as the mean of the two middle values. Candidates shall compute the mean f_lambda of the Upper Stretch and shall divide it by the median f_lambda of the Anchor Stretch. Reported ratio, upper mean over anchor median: 1.015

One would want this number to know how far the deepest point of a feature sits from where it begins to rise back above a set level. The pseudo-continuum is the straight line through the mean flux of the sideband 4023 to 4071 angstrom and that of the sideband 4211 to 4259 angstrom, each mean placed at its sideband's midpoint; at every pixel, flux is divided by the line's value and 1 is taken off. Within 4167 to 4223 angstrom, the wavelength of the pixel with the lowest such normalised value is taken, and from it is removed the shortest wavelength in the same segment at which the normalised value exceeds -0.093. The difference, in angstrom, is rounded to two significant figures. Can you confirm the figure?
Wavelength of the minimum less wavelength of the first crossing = 32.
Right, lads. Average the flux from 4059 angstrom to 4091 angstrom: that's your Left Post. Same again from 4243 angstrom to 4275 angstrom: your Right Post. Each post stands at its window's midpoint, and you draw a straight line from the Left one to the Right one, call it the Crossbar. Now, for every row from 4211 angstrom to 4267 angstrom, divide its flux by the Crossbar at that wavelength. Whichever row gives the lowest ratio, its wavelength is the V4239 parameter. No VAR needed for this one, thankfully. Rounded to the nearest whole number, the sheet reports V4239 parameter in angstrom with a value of 4237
